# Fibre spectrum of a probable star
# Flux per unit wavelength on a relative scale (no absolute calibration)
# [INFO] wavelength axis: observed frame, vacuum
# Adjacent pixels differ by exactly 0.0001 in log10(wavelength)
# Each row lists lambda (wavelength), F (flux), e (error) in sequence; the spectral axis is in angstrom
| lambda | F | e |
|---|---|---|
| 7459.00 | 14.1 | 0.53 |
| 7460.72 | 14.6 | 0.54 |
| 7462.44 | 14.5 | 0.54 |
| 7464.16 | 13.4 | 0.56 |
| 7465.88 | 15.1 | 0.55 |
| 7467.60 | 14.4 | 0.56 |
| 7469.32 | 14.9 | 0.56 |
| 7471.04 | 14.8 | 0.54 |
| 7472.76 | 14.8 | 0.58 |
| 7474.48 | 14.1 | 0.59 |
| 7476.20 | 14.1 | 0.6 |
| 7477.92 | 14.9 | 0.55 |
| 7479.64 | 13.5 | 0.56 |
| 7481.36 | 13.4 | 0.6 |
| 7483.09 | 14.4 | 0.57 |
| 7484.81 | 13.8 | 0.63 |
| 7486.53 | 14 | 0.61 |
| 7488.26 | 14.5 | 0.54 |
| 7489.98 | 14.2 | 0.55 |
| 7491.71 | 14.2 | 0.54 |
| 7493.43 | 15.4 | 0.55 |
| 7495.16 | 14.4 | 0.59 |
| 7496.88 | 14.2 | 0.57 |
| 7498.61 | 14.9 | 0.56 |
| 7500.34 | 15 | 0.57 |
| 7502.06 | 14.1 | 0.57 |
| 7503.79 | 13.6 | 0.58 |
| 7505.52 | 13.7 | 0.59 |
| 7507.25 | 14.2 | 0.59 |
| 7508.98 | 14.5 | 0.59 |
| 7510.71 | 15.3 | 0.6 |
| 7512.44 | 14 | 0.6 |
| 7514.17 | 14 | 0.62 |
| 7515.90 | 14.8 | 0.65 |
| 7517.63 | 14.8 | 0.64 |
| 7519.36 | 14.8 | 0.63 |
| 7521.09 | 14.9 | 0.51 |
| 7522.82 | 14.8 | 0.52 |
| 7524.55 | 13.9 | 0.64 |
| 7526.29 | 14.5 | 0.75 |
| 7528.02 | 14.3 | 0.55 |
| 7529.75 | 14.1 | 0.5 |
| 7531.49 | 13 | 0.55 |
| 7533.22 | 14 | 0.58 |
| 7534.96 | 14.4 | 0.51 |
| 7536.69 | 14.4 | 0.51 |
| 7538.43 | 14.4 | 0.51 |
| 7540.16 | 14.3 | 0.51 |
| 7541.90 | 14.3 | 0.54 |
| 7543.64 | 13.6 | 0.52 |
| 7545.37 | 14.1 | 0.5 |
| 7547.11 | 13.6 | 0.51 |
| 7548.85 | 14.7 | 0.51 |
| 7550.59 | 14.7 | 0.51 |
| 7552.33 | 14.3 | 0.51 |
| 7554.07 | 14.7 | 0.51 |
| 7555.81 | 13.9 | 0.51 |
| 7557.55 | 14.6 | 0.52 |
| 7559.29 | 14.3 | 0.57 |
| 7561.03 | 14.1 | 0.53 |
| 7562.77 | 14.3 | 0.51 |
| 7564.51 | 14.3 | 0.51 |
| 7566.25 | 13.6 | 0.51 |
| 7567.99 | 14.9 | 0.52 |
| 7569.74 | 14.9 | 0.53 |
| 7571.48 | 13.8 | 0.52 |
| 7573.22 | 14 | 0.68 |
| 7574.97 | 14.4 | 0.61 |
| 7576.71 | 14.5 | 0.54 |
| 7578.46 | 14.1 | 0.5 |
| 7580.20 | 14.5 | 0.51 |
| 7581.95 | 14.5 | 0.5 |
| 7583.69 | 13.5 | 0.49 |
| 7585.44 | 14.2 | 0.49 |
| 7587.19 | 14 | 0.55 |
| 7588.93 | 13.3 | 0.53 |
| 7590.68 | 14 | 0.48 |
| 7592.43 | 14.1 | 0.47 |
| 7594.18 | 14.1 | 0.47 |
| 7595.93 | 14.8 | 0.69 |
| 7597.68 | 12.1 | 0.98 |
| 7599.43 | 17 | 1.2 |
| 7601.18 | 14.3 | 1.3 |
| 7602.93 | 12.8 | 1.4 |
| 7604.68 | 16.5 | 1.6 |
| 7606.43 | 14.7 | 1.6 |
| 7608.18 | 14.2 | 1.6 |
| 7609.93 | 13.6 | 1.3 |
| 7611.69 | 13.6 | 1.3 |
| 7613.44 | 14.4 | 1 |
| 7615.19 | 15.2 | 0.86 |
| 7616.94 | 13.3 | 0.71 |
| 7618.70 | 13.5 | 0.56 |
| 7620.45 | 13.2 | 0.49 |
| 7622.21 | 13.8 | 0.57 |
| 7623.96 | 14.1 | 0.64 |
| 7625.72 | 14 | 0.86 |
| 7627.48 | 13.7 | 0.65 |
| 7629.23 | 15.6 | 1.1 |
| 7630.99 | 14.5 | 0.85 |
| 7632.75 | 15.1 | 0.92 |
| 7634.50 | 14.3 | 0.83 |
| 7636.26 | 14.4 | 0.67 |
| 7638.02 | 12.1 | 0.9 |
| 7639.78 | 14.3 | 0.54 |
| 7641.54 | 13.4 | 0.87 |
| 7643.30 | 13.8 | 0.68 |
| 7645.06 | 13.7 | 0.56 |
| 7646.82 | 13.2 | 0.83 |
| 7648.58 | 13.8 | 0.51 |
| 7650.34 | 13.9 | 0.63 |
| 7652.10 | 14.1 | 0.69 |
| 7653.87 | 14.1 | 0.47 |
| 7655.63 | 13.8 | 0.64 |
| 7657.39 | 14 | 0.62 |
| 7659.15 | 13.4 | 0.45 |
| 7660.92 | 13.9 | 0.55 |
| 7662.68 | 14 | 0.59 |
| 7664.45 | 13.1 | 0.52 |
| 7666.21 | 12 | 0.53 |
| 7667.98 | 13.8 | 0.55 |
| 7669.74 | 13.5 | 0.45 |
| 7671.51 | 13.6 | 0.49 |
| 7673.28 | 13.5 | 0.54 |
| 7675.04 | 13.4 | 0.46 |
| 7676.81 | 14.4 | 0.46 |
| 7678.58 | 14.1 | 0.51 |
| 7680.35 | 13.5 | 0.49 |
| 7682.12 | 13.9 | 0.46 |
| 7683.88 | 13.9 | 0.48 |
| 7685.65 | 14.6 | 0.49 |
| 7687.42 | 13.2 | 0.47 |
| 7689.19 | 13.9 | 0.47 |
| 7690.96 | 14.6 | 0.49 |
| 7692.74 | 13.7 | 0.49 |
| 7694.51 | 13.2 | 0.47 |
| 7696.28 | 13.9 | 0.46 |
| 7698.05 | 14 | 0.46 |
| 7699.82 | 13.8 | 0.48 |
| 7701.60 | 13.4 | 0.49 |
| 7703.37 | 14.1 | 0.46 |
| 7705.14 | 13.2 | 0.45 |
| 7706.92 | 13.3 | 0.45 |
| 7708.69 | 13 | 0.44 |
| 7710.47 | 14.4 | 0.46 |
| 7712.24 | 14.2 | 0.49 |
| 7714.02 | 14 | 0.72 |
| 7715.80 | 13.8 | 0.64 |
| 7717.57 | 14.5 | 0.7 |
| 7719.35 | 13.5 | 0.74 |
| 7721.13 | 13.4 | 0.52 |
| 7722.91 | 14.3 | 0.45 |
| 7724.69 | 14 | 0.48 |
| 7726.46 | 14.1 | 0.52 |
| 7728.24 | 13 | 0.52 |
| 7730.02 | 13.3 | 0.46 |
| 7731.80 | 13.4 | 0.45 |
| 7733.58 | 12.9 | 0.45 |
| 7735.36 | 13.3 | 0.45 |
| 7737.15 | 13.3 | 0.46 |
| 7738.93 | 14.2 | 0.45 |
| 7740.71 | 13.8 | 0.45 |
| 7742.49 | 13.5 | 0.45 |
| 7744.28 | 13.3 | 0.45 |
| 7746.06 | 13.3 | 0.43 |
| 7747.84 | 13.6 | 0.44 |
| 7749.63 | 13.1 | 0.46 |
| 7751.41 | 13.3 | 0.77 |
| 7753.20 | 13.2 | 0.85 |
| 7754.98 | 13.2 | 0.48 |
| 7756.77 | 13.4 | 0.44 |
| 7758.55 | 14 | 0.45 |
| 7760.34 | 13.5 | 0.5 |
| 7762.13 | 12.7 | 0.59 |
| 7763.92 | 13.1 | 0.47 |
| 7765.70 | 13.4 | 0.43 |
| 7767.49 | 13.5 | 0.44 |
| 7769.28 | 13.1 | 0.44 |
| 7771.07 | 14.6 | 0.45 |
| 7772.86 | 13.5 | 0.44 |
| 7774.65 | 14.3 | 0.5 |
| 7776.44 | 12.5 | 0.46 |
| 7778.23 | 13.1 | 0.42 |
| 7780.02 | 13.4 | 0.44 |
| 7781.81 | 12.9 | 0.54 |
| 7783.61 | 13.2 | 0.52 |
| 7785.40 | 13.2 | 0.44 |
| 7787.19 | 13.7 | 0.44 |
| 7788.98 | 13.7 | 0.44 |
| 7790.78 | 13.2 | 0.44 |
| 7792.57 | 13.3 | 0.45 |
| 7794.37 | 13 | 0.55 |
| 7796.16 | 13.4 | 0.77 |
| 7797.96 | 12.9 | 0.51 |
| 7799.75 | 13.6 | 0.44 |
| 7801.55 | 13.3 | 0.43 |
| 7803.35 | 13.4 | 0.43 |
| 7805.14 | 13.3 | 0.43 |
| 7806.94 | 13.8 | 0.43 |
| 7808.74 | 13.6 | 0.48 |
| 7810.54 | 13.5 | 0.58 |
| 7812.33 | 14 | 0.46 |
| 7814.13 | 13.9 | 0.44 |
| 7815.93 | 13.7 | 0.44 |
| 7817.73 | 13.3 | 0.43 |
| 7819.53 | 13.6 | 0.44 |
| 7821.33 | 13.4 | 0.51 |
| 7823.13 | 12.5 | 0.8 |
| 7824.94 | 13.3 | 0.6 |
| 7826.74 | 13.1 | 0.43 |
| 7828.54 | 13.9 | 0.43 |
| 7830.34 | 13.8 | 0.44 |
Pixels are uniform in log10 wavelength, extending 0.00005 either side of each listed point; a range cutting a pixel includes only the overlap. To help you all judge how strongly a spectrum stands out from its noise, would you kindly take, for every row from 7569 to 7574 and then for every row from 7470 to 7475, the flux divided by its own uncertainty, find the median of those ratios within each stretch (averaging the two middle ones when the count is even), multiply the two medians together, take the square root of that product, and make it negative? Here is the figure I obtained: -26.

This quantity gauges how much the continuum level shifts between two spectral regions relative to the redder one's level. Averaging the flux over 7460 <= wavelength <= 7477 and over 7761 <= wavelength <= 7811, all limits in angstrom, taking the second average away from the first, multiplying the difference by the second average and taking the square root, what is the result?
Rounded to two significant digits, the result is 3.8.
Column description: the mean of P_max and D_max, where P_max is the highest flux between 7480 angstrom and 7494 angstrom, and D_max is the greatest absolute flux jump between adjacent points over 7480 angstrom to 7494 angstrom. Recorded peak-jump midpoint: 8.3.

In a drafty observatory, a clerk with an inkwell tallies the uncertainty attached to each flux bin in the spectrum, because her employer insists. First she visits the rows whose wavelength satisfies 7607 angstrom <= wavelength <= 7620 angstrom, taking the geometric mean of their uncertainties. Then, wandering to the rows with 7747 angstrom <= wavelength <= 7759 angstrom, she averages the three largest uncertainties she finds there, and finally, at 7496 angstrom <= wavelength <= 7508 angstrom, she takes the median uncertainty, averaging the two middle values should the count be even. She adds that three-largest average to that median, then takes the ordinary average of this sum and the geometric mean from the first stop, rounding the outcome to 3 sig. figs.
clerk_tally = 1.13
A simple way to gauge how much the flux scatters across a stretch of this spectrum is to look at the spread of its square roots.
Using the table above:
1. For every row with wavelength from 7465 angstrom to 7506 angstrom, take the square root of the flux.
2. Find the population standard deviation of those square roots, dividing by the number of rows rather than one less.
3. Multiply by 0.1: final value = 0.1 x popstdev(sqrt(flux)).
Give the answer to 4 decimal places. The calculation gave 0.0070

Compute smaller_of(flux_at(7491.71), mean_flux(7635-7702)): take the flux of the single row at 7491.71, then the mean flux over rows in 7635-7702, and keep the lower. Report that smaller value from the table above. 13.7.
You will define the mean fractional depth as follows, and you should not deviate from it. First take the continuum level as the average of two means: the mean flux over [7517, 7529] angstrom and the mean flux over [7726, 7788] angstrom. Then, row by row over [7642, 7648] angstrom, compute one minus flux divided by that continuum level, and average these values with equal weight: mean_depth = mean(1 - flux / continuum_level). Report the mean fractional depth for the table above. 0.030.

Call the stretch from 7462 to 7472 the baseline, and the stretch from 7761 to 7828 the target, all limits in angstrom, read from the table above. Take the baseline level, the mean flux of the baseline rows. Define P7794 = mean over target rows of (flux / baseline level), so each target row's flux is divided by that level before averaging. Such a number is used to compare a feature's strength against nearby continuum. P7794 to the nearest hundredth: 0.92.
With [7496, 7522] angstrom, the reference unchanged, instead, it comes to 1.00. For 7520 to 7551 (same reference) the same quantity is 0.98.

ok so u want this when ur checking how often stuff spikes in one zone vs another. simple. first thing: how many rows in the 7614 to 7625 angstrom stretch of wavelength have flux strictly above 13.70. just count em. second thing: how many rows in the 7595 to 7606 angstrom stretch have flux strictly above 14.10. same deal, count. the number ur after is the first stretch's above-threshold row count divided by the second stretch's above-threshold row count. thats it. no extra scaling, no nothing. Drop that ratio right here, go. 0.75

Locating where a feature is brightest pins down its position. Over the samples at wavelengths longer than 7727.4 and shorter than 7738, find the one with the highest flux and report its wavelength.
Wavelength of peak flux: 7731.80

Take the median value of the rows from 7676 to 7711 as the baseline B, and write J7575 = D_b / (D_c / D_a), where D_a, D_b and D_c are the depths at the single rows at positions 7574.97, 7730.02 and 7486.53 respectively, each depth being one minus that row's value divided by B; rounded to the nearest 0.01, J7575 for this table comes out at 0.22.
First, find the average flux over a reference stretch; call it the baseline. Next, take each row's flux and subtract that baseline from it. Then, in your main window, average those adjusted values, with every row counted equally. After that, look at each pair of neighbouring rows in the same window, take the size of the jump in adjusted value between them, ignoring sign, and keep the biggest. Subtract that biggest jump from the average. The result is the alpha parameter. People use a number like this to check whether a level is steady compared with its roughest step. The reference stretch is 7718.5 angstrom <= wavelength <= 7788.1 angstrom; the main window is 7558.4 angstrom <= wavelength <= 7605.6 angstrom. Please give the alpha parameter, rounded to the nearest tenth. -4.1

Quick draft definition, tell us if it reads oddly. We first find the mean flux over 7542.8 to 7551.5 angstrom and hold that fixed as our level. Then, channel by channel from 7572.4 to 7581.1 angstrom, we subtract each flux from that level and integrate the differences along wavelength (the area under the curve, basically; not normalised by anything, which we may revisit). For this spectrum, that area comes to -1.4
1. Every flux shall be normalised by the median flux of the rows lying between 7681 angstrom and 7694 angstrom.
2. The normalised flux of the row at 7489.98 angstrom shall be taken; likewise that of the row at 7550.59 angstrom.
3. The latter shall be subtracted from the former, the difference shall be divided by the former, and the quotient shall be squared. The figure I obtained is 0.001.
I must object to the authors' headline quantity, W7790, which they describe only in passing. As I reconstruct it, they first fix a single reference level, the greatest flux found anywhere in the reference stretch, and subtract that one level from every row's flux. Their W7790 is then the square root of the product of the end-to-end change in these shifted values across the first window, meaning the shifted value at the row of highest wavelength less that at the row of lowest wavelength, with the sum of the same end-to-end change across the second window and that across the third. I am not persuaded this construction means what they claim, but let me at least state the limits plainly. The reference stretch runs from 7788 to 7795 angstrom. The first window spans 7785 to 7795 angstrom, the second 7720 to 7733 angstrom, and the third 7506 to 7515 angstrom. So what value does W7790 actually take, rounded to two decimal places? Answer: 0.20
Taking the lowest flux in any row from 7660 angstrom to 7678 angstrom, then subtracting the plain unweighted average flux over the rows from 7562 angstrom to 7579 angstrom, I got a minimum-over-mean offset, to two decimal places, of -2.28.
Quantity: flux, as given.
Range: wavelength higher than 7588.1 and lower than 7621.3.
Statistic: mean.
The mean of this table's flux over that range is 14.1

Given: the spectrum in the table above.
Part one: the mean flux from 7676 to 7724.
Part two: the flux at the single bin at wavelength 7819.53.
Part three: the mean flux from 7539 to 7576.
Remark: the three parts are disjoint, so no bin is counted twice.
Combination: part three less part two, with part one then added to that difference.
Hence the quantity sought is 14.50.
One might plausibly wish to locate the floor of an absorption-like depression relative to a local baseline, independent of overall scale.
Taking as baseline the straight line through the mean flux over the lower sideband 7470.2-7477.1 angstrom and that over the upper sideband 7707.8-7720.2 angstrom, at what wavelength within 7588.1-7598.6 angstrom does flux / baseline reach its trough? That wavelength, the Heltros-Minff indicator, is 7597.68 angstrom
